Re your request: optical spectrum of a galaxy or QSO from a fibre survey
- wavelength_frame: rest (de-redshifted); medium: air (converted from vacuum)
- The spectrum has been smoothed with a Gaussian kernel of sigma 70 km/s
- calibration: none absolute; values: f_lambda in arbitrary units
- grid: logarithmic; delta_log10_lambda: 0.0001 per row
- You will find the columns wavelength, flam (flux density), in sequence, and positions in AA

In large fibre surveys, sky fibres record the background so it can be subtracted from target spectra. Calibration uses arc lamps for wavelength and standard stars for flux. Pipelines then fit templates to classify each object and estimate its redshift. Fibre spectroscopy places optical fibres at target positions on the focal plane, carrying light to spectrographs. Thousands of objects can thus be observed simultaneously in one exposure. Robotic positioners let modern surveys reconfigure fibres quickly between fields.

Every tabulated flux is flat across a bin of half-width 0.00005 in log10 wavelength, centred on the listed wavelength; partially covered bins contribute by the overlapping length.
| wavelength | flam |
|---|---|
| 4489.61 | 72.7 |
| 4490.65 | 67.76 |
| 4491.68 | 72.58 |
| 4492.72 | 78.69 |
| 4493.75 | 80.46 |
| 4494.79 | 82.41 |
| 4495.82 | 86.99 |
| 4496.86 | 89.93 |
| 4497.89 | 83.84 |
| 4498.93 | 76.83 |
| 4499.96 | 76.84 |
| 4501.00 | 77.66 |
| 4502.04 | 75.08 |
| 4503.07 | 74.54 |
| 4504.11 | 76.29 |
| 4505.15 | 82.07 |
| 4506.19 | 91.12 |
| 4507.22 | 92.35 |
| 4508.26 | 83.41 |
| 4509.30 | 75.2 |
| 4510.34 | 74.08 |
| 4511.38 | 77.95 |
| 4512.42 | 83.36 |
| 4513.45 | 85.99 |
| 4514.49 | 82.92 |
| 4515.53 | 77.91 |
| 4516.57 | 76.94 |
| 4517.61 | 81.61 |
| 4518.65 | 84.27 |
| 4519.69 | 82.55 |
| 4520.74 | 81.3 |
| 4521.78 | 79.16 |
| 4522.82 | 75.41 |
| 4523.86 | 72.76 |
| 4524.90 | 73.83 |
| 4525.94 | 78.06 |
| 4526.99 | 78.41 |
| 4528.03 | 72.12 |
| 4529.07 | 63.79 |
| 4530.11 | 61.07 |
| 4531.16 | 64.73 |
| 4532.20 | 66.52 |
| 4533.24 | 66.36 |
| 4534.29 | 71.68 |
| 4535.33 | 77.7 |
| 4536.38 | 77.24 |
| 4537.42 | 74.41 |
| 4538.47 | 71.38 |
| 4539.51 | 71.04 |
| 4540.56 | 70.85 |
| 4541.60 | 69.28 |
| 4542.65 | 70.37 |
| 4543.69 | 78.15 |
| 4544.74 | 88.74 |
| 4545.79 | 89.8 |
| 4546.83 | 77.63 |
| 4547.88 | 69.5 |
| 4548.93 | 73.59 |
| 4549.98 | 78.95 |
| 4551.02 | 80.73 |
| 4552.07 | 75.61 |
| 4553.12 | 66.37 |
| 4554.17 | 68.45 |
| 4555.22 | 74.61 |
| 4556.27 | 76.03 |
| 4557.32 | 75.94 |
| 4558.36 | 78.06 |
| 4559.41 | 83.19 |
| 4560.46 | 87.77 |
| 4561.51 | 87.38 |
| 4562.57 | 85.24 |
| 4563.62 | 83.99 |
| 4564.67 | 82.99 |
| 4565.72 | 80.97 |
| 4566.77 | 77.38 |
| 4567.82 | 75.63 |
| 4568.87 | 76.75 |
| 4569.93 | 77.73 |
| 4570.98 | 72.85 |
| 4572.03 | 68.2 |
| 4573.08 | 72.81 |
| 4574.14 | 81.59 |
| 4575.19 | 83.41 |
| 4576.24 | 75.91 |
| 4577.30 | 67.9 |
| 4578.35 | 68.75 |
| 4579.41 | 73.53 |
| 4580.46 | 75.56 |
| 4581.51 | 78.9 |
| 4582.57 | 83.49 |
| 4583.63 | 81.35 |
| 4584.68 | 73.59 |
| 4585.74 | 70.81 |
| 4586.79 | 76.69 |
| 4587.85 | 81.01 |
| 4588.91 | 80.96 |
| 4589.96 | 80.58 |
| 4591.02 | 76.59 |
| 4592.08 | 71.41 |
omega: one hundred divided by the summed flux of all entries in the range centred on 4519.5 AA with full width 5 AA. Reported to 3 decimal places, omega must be 0.245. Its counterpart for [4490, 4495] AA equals 0.262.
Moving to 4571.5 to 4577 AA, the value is 0.262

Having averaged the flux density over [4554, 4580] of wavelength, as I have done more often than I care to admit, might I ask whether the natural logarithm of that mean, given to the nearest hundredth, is 4.35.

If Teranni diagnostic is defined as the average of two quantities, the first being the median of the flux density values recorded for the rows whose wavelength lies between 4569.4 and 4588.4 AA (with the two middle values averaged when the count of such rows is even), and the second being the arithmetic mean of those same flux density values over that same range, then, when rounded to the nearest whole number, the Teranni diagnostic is 76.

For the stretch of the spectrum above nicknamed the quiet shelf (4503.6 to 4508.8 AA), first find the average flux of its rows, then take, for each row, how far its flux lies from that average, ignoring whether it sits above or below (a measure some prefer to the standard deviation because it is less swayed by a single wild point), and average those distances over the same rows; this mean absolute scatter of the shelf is 5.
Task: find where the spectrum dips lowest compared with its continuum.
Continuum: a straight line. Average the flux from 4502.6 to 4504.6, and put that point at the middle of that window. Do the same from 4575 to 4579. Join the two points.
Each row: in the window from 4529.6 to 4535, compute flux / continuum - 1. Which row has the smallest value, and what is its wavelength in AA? 4530.11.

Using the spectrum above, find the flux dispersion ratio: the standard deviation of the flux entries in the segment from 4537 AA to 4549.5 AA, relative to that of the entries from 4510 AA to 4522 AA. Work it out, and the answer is 2.04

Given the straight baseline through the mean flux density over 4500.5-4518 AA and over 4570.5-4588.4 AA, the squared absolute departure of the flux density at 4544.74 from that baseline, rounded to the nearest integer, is 114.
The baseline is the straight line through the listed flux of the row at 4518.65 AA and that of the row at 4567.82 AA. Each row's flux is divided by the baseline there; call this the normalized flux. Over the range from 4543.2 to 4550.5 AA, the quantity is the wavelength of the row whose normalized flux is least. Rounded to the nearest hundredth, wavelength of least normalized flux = 4547.88 AA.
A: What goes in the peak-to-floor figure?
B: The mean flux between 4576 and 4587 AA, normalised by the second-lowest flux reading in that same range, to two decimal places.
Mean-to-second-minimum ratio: 1.09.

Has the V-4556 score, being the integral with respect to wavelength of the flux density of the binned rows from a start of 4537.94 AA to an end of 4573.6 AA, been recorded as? 2746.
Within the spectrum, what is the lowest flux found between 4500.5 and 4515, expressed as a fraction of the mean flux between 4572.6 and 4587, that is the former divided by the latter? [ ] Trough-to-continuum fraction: 0.97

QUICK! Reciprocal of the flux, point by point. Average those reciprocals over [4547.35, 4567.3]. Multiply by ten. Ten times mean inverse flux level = 0.129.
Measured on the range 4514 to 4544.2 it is 0.136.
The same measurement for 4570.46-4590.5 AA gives 0.132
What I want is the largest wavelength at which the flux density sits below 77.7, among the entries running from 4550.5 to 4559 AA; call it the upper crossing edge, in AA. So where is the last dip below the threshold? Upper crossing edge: 4557.32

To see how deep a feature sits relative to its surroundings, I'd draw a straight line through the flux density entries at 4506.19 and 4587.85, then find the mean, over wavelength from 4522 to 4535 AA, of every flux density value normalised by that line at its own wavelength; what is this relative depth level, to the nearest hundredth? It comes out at 0.80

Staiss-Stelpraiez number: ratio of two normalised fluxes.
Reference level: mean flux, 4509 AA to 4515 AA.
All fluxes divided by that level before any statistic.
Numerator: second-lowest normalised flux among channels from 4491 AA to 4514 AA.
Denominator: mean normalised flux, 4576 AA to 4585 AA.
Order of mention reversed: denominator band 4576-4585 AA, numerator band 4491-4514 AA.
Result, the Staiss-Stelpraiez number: 0.98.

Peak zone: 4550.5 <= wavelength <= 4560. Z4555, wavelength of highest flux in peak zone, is 4559.41 AA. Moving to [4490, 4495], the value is 4494.79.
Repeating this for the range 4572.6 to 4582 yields 4575.19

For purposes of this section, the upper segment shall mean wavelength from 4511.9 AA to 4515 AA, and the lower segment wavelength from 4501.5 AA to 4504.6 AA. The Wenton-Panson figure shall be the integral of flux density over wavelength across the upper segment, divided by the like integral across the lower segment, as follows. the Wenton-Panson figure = 1.12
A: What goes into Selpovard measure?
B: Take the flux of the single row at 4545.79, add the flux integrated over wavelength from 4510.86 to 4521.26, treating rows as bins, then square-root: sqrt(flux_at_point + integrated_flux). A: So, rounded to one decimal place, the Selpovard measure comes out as 30.6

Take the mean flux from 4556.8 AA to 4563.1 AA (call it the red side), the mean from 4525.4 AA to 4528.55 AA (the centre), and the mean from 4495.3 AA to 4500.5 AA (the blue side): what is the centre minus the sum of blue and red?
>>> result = -90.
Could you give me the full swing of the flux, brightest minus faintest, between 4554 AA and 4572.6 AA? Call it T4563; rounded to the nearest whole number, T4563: 20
